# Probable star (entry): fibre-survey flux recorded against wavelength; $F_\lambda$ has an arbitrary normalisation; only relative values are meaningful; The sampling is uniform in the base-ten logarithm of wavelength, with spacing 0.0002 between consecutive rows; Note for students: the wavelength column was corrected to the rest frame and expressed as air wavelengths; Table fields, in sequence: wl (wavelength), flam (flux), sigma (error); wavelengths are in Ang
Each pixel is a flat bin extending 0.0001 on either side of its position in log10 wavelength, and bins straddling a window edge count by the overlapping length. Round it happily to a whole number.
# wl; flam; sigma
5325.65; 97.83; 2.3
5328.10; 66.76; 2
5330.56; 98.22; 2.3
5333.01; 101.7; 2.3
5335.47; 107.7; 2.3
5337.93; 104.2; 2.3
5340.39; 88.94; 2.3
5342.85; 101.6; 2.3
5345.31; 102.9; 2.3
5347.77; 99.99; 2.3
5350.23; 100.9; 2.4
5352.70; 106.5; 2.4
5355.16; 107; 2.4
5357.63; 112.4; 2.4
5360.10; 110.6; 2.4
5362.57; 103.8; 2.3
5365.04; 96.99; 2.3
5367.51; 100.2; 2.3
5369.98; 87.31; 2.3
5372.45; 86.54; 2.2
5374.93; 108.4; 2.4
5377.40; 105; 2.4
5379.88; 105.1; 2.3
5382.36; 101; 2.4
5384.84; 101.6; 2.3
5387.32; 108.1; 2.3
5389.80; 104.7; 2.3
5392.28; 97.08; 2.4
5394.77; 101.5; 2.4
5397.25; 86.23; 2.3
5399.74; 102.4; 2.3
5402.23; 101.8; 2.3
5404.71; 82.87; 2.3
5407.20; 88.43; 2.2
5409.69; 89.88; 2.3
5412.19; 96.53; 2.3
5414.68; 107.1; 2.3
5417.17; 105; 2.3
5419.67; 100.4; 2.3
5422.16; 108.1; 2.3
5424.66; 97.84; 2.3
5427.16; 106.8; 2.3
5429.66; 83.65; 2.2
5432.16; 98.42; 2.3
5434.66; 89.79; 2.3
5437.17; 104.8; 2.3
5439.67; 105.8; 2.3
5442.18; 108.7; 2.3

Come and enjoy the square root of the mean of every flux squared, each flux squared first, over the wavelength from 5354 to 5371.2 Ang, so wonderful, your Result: 103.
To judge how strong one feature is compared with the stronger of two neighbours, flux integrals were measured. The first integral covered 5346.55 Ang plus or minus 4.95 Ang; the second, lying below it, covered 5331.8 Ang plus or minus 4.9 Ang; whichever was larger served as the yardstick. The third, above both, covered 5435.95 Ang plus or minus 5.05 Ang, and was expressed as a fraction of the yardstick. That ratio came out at 1.00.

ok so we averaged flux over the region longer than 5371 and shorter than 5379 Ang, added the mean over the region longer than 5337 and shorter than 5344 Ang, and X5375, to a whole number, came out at 198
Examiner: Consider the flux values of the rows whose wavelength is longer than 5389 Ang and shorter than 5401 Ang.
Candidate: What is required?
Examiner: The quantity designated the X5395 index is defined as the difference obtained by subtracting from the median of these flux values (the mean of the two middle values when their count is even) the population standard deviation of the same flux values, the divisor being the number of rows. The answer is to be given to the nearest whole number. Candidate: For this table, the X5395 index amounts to 95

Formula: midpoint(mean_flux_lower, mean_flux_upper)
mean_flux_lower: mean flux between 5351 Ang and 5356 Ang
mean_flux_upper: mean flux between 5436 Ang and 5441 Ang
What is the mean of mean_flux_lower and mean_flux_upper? 106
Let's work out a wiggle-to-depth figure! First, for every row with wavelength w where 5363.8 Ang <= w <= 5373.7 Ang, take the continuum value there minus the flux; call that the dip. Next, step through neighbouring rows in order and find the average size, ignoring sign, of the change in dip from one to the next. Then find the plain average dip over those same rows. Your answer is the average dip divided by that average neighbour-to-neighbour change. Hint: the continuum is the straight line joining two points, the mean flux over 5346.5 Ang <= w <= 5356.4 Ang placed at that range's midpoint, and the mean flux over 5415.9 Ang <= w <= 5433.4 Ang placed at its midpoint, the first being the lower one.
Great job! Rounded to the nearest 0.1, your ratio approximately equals 1.8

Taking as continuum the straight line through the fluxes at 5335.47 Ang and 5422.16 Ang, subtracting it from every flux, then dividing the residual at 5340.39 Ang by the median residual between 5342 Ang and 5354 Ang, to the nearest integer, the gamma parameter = 3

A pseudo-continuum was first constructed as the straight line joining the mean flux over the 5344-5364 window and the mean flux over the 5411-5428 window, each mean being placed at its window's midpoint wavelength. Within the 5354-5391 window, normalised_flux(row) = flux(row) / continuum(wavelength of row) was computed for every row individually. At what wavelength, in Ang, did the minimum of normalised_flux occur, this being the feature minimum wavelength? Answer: 5372.45 Ang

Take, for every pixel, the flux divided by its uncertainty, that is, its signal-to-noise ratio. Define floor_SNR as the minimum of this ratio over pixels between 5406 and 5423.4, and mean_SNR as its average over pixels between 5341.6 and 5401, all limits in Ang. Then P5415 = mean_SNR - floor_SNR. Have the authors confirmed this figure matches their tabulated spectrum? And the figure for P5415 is 4.4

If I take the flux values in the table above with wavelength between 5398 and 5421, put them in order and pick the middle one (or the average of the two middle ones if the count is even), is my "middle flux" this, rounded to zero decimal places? 100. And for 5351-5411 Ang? 102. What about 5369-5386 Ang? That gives 102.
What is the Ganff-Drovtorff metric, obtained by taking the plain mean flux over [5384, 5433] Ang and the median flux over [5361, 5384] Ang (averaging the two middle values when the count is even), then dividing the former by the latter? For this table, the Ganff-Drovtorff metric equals 0.974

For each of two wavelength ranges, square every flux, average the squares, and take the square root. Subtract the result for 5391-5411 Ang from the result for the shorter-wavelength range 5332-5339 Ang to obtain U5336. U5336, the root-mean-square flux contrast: 11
